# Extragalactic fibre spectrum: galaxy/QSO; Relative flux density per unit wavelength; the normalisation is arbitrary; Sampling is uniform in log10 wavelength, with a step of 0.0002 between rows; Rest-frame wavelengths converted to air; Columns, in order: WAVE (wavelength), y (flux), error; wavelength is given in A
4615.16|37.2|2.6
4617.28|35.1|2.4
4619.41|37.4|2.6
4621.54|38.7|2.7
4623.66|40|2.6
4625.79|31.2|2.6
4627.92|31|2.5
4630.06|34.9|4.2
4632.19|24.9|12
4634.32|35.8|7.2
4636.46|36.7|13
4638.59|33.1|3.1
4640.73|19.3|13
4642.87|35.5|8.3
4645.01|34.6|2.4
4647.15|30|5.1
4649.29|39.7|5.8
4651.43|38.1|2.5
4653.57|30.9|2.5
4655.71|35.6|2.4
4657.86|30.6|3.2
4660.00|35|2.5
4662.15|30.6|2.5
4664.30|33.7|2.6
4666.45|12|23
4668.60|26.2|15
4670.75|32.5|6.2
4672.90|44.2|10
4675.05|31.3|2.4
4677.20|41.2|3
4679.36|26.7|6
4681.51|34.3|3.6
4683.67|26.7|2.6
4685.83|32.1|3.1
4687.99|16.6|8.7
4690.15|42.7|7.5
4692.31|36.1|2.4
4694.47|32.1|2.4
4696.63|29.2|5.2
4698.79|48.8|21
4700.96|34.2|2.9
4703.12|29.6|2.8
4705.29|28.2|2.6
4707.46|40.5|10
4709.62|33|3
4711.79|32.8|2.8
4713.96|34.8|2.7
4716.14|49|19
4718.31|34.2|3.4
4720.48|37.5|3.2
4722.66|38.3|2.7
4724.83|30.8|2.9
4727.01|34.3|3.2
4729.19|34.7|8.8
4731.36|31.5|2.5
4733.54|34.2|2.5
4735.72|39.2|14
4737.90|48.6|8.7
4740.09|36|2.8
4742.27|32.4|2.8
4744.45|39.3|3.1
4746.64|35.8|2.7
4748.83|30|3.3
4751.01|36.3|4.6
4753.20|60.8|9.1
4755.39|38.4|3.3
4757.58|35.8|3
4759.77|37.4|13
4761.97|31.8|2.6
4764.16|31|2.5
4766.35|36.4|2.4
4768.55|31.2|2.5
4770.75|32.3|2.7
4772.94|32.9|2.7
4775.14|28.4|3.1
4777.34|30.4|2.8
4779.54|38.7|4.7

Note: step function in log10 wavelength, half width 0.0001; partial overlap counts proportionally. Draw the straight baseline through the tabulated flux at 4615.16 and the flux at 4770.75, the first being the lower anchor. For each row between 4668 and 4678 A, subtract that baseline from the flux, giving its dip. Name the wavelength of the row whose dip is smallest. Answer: 4668.60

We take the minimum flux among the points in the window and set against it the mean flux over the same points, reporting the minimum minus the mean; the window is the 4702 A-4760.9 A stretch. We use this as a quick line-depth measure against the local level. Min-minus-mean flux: -8.6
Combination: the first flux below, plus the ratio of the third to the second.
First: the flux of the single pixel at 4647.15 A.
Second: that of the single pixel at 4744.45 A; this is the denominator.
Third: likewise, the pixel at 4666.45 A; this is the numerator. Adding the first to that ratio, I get 30.3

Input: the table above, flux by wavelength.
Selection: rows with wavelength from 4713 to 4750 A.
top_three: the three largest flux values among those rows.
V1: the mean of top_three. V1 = 46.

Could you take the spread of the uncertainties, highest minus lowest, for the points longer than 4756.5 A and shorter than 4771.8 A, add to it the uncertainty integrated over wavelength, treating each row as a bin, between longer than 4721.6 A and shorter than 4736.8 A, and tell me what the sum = 90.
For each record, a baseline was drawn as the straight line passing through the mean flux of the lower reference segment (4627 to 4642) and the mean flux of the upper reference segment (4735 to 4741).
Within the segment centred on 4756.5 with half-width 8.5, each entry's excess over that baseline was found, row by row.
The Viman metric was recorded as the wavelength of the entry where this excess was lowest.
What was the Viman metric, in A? 4764.16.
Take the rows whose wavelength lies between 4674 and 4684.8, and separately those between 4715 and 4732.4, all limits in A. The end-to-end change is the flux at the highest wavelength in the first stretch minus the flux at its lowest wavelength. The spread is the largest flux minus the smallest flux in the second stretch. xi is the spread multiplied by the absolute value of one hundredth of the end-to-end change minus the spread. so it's 332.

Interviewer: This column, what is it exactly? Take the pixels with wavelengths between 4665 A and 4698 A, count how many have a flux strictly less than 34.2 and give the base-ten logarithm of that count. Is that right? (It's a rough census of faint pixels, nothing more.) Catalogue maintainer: 1.0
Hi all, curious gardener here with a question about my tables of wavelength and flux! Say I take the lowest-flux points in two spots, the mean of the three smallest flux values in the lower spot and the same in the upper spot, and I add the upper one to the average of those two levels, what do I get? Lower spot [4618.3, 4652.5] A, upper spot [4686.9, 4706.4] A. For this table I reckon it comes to 49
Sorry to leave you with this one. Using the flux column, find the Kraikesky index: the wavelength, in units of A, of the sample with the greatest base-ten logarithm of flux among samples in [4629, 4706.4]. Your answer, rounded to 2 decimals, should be 4698.79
